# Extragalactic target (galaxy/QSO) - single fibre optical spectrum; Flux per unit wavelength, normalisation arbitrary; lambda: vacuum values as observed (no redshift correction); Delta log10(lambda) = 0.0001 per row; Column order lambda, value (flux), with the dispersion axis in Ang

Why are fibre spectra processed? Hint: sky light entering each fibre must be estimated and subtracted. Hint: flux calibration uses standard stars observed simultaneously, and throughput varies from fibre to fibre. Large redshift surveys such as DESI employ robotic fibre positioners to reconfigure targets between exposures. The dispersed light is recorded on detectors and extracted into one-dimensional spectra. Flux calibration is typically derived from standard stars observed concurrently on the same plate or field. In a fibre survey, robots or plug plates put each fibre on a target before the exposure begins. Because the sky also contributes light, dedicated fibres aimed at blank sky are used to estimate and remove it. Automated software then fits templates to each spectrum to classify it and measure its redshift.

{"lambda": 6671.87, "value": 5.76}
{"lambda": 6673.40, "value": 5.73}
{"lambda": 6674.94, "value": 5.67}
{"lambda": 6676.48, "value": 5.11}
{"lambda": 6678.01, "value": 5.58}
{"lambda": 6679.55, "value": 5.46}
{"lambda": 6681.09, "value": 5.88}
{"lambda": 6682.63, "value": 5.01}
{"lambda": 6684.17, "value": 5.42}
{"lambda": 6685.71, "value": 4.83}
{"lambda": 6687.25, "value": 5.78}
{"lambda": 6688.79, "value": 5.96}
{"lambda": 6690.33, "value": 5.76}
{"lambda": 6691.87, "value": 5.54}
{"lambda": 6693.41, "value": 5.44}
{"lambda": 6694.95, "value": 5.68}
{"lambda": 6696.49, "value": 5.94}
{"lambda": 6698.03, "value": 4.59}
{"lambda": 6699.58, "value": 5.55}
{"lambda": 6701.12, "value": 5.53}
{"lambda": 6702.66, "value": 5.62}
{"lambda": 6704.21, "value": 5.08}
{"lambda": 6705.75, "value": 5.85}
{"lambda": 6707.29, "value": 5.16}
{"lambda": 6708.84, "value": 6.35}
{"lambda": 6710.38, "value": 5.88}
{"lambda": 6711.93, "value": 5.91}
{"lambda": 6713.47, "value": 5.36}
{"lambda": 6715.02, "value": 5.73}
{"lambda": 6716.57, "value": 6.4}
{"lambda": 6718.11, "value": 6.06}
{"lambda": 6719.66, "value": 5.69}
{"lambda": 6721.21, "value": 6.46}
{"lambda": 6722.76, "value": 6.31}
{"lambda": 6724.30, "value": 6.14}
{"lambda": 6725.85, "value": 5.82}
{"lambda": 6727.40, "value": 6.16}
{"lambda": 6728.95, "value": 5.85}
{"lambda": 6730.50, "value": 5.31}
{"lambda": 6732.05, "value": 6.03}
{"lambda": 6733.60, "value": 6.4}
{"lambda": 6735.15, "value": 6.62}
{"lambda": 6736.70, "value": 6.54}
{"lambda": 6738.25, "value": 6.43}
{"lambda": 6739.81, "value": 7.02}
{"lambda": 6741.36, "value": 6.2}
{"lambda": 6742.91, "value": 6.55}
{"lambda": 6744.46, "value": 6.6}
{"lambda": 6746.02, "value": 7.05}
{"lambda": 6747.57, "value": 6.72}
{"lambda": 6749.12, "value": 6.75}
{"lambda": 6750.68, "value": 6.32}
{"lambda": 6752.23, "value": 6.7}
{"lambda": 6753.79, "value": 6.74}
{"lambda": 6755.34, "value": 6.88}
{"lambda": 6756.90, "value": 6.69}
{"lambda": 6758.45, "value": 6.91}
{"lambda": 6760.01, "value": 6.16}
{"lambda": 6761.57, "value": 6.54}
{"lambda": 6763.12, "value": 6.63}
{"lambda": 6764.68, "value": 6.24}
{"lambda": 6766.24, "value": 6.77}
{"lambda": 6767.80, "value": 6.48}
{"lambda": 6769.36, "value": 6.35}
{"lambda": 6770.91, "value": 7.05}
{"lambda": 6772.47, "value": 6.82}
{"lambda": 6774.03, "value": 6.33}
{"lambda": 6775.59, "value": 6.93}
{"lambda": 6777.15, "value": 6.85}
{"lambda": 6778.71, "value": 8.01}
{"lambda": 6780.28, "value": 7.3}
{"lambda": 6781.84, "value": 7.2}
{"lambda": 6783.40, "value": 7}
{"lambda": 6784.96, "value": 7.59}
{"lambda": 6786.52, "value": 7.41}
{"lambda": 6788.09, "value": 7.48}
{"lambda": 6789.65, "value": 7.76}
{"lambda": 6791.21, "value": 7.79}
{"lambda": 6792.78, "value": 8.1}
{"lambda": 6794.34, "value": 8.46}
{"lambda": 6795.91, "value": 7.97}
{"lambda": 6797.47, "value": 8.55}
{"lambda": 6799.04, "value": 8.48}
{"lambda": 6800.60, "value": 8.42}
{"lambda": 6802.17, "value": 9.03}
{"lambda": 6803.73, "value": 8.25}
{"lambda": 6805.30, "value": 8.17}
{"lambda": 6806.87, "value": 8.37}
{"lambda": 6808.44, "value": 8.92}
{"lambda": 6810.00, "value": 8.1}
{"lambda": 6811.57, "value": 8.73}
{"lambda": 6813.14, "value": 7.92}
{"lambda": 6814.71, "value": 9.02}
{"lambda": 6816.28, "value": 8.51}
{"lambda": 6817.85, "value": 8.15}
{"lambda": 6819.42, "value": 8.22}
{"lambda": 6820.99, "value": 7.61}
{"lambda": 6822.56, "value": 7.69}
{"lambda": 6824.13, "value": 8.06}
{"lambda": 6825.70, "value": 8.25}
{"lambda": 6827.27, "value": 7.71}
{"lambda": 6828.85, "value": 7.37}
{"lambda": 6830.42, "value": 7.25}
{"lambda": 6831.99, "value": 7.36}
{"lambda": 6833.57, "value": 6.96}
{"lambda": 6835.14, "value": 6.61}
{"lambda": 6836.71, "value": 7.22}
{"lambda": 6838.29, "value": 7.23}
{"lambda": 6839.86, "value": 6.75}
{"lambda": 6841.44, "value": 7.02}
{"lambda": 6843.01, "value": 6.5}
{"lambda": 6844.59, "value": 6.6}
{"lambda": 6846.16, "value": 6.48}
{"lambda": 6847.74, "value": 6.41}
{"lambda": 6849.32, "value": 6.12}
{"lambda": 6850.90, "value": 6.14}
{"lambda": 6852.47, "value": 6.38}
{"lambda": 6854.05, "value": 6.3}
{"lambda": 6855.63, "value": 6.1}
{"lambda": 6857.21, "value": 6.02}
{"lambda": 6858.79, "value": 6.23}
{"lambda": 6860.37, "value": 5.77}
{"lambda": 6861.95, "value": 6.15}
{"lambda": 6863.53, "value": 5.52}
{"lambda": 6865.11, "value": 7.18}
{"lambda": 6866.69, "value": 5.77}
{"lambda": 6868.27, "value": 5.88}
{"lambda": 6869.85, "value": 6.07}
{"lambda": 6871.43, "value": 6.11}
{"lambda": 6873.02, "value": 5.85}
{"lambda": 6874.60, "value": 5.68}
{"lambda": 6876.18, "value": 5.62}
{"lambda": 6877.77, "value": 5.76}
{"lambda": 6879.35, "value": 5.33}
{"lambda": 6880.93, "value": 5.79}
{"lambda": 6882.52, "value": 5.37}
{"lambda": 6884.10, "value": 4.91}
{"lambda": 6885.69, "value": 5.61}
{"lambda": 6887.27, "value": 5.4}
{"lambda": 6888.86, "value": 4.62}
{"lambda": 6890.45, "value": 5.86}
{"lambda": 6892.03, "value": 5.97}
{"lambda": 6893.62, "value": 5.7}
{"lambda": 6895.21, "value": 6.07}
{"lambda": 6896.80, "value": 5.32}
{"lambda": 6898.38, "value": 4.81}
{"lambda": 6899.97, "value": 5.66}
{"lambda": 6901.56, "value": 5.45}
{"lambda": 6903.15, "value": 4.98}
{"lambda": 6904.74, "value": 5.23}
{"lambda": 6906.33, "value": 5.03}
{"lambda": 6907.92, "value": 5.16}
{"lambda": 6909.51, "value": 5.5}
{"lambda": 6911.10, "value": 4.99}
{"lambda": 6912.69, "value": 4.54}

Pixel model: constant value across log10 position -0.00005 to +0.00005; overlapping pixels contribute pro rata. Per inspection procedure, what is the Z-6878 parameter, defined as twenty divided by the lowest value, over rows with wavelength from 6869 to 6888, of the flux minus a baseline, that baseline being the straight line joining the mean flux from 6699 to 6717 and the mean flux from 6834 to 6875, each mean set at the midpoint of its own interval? -13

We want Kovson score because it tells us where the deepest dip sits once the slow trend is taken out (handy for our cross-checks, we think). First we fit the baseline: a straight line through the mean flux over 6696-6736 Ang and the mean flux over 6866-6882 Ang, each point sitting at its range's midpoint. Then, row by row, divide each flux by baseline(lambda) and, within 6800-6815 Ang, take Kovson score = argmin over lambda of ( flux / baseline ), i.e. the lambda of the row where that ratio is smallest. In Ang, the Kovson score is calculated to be 6813.14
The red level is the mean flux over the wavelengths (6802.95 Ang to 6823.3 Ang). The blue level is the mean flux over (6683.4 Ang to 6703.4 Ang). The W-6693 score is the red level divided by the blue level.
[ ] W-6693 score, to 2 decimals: 1.50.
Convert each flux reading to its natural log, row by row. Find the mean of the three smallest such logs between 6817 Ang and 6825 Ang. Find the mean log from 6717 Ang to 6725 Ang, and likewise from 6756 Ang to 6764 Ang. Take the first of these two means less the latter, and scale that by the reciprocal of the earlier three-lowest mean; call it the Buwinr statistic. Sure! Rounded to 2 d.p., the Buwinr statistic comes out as -0.03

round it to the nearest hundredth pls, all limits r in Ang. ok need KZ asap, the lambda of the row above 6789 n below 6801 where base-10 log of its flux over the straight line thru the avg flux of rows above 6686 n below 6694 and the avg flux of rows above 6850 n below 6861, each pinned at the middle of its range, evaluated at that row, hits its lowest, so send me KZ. 6789.65 Ang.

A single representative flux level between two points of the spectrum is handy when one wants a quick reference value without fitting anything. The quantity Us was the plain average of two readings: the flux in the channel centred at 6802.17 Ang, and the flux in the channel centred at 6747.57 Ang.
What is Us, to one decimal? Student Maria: 7.9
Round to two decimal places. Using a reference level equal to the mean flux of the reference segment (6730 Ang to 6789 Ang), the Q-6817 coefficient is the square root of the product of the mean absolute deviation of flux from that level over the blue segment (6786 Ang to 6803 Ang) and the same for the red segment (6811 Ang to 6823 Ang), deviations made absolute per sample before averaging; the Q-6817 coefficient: 1.45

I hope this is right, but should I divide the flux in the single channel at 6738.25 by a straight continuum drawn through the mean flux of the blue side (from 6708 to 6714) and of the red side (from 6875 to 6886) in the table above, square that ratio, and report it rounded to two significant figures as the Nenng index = 1.2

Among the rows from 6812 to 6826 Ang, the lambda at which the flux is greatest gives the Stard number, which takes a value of 6814.71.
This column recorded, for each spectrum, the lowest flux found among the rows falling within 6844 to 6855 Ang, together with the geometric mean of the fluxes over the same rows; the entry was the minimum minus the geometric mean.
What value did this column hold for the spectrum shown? -0.2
